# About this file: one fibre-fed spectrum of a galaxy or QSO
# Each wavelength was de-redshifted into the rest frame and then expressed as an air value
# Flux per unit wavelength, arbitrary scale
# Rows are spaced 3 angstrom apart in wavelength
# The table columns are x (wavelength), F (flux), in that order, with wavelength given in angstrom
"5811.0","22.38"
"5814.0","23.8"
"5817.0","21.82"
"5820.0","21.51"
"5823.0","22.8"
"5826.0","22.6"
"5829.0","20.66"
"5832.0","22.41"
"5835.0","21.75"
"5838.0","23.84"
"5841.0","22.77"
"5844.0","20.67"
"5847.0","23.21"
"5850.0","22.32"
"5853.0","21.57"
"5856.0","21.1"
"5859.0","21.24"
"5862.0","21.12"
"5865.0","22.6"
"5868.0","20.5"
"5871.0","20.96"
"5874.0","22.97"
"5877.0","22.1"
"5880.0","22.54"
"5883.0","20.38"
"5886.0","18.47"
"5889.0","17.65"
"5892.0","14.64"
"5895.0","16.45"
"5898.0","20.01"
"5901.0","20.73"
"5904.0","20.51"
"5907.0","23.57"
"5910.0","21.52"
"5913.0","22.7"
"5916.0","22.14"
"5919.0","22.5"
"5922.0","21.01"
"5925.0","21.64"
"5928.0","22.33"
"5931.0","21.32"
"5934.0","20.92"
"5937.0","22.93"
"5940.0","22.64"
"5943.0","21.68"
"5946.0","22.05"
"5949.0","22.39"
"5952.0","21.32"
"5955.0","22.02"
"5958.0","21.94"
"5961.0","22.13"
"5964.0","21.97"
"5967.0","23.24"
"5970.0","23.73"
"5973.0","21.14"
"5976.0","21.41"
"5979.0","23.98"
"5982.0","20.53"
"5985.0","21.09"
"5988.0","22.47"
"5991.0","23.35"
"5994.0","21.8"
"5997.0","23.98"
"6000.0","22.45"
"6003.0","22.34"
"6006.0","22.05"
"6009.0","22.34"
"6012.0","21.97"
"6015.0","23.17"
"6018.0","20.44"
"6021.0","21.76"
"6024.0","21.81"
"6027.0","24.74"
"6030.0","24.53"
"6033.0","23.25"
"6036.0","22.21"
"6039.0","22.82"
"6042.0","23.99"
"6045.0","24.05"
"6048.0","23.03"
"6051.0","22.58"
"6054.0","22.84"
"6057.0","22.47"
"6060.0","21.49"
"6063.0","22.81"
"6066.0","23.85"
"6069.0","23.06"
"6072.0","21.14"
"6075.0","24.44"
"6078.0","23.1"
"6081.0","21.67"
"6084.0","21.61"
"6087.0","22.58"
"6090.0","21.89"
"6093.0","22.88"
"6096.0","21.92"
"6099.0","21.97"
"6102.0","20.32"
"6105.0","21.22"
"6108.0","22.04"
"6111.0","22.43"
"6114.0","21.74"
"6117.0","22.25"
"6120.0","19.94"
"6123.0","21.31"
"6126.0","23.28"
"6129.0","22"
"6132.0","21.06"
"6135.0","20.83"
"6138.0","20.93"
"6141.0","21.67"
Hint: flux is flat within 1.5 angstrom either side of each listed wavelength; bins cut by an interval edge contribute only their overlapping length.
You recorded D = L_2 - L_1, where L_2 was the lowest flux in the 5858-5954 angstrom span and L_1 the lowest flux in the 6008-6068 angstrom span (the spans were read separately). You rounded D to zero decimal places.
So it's -6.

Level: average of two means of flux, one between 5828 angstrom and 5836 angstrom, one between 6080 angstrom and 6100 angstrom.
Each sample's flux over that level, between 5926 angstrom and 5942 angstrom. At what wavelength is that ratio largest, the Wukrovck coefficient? 5937.0 angstrom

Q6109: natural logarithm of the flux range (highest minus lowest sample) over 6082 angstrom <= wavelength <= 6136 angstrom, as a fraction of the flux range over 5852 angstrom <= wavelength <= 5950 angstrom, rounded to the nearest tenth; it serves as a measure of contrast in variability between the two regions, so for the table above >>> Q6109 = -1.0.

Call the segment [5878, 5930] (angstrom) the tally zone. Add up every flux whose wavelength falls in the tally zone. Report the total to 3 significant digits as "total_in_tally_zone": 349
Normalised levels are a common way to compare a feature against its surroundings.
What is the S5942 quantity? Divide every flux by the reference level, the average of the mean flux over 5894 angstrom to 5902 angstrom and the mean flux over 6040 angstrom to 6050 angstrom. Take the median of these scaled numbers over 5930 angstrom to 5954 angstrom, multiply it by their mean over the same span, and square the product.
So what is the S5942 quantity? 1.10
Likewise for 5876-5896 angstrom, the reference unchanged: 0.58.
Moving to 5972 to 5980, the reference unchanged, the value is 1.08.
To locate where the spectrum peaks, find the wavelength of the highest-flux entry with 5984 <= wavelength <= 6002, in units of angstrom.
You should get 5997.0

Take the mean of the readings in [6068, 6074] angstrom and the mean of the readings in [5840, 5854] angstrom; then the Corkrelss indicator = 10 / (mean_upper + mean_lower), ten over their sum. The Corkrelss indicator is 0.226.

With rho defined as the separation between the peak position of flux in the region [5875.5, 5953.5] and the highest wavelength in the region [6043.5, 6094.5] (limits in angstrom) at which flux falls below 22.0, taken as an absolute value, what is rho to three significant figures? 183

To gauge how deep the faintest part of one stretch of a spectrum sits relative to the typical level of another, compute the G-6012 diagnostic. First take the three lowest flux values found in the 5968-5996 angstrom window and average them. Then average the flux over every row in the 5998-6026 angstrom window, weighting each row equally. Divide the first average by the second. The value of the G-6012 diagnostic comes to 0.95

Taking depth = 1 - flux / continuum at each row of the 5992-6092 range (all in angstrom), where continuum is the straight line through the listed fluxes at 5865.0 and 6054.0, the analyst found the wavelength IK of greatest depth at 6018.0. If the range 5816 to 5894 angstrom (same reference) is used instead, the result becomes 5892.0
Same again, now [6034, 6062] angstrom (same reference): 6060.0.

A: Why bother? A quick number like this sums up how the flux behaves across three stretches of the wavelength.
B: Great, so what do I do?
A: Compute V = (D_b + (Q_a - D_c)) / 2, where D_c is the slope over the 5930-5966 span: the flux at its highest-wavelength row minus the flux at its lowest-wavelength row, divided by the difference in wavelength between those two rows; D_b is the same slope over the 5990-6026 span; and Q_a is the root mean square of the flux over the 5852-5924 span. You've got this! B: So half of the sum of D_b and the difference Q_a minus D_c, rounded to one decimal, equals 10.4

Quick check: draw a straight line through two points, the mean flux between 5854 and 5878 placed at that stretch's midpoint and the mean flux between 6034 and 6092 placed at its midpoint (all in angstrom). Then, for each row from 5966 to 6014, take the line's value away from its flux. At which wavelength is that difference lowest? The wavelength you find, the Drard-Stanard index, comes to 5982.0 angstrom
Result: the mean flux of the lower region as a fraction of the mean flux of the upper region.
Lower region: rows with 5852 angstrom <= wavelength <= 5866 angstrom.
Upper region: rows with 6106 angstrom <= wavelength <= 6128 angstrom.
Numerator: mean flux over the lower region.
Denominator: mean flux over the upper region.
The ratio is 0.98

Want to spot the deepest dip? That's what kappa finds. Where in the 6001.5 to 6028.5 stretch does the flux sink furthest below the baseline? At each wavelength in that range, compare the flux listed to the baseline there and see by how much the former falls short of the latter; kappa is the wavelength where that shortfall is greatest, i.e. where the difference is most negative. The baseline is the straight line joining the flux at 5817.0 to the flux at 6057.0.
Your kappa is 6018.0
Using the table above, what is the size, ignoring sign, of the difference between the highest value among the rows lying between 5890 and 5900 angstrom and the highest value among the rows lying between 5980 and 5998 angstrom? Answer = 4.0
